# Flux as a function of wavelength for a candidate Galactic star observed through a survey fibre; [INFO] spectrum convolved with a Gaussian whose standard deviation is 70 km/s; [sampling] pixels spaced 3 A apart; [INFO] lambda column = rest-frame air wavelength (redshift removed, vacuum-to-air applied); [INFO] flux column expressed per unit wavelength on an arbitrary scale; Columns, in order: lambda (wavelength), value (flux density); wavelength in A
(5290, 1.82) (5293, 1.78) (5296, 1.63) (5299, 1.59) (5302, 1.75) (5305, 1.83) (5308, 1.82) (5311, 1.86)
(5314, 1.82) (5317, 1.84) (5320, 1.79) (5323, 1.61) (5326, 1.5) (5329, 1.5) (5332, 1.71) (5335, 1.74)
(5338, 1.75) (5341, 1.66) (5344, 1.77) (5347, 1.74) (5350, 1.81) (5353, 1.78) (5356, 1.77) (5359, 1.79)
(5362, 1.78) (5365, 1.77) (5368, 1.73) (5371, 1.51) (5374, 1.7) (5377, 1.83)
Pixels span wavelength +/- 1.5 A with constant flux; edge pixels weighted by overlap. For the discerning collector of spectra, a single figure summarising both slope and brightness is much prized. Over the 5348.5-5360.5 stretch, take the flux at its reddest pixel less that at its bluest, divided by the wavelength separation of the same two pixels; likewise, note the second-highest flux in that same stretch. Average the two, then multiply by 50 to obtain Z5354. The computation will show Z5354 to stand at 44.7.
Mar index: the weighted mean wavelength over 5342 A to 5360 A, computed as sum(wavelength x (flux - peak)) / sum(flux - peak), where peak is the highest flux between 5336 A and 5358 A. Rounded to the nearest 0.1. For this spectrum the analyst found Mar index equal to 5350.3 A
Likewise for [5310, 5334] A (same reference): 5328.3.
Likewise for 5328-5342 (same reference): 5333.4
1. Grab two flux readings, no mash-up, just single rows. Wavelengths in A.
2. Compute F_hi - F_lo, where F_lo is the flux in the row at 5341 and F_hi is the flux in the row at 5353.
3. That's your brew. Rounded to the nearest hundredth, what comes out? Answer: 0.12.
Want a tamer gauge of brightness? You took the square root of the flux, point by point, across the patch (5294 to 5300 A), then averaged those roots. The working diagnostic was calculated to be 1.27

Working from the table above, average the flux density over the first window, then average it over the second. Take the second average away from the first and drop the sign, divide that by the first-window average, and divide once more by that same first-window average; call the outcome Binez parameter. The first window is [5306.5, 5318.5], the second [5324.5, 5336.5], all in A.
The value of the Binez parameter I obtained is 0.07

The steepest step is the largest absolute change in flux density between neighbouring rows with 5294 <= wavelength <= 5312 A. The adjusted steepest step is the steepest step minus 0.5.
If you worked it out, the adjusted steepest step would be -0.34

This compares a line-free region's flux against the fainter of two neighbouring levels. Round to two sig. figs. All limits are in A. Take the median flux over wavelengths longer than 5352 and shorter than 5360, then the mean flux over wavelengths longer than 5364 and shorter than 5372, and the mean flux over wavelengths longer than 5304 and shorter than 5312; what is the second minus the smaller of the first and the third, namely -0.11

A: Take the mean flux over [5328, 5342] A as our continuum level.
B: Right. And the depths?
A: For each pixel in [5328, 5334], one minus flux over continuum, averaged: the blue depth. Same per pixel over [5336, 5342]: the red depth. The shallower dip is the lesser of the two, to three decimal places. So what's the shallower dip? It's -0.020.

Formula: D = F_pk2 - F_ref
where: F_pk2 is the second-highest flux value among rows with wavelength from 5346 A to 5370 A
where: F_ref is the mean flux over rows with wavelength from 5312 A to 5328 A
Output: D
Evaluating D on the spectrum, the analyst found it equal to 0.08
